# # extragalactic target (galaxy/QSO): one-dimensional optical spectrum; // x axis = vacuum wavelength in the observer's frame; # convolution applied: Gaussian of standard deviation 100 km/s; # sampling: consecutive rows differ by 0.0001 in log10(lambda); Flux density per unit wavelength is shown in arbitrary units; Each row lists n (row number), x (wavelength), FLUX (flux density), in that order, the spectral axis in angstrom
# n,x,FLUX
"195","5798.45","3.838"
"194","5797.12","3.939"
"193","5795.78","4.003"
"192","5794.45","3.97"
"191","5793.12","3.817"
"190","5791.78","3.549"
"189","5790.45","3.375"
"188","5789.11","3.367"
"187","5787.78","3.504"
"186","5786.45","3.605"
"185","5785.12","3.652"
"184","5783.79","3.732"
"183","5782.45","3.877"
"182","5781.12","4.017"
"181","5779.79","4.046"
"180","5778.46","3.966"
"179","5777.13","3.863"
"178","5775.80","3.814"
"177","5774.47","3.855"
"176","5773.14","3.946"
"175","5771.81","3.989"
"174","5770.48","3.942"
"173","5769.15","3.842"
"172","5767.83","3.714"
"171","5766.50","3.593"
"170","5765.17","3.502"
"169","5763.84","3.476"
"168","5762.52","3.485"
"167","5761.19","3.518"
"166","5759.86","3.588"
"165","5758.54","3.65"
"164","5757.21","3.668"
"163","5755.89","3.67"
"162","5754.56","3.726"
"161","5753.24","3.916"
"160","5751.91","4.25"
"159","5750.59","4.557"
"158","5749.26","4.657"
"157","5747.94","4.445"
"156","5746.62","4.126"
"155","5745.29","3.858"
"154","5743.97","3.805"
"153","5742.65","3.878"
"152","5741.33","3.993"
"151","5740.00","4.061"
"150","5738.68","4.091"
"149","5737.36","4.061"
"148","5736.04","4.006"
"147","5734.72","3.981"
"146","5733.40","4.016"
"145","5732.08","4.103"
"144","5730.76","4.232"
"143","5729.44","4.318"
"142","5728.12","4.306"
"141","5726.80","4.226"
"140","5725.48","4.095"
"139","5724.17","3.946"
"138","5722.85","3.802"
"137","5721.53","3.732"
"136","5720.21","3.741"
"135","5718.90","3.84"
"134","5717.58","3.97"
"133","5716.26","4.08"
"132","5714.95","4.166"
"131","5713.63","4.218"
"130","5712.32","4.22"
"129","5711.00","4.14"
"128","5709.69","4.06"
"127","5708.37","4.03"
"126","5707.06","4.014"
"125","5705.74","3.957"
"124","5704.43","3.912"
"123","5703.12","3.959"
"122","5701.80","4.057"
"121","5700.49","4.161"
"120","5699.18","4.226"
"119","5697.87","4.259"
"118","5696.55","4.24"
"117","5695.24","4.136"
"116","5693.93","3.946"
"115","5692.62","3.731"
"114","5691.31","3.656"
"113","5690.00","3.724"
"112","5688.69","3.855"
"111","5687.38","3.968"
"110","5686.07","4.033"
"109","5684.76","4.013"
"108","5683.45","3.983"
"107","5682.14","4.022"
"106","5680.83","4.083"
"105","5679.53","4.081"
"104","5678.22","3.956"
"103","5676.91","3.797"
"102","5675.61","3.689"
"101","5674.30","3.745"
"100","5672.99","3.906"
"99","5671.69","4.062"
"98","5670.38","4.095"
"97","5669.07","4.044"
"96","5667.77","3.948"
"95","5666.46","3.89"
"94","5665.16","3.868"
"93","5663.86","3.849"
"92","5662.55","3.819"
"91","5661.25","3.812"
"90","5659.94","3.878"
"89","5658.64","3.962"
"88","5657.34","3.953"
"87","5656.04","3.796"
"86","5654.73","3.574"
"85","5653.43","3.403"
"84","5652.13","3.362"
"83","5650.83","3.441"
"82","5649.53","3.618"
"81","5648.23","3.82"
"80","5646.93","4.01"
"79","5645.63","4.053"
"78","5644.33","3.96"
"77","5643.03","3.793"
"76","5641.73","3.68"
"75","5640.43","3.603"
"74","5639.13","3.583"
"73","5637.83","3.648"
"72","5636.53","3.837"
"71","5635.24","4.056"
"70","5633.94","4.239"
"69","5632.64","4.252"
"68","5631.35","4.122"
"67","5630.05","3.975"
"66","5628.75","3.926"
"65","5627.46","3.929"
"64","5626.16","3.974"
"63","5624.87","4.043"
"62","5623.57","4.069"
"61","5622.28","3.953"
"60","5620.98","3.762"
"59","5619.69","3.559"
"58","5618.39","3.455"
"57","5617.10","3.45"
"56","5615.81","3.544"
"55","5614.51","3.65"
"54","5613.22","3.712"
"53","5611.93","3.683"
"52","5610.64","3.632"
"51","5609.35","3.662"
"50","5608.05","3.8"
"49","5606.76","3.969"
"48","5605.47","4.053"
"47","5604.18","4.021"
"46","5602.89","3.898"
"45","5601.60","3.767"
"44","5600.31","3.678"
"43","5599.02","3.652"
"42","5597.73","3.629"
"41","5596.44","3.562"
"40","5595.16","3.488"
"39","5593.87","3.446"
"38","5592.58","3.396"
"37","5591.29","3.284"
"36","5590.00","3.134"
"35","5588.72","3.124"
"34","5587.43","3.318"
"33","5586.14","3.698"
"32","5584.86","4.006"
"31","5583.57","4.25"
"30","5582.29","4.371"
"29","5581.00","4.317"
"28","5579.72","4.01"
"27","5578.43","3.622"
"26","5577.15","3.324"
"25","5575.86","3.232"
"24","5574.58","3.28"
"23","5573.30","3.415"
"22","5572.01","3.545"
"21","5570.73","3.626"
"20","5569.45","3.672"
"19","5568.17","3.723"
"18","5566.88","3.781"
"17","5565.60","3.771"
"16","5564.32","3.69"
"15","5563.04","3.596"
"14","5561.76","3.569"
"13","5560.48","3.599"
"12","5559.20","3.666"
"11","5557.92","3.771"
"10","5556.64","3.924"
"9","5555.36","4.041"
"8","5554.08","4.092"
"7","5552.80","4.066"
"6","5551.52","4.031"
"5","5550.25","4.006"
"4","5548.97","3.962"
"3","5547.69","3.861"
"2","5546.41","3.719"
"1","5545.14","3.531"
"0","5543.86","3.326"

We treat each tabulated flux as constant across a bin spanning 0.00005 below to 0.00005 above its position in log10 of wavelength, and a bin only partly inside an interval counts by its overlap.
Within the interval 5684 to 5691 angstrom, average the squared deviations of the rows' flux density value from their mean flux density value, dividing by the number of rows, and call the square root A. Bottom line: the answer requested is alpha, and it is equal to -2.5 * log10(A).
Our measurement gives 2.3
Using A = 0.115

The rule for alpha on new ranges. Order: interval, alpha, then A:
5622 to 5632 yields 2.9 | 0.067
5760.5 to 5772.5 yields 1.8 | 0.193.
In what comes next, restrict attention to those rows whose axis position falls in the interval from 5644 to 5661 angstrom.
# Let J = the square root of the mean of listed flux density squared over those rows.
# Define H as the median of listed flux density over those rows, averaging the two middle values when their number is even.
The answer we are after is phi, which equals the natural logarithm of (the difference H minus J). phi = -2.88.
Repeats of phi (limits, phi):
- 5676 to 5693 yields -3.00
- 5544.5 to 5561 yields -2.94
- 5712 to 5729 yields -3.01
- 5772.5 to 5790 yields -2.78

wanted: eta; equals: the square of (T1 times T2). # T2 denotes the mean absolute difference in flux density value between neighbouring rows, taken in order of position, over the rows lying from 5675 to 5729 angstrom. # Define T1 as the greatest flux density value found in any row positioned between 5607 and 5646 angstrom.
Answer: 0.12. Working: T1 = 4.252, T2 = 0.081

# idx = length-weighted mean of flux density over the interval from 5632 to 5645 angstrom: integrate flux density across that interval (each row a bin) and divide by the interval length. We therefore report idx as 3.86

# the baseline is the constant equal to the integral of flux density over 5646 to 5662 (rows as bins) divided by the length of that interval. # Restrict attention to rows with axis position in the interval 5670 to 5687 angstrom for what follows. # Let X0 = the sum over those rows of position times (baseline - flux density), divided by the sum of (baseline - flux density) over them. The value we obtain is 5678.9 angstrom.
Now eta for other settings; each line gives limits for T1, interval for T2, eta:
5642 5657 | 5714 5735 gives 0.13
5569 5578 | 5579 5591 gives 0.55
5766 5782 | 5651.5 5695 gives 0.11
